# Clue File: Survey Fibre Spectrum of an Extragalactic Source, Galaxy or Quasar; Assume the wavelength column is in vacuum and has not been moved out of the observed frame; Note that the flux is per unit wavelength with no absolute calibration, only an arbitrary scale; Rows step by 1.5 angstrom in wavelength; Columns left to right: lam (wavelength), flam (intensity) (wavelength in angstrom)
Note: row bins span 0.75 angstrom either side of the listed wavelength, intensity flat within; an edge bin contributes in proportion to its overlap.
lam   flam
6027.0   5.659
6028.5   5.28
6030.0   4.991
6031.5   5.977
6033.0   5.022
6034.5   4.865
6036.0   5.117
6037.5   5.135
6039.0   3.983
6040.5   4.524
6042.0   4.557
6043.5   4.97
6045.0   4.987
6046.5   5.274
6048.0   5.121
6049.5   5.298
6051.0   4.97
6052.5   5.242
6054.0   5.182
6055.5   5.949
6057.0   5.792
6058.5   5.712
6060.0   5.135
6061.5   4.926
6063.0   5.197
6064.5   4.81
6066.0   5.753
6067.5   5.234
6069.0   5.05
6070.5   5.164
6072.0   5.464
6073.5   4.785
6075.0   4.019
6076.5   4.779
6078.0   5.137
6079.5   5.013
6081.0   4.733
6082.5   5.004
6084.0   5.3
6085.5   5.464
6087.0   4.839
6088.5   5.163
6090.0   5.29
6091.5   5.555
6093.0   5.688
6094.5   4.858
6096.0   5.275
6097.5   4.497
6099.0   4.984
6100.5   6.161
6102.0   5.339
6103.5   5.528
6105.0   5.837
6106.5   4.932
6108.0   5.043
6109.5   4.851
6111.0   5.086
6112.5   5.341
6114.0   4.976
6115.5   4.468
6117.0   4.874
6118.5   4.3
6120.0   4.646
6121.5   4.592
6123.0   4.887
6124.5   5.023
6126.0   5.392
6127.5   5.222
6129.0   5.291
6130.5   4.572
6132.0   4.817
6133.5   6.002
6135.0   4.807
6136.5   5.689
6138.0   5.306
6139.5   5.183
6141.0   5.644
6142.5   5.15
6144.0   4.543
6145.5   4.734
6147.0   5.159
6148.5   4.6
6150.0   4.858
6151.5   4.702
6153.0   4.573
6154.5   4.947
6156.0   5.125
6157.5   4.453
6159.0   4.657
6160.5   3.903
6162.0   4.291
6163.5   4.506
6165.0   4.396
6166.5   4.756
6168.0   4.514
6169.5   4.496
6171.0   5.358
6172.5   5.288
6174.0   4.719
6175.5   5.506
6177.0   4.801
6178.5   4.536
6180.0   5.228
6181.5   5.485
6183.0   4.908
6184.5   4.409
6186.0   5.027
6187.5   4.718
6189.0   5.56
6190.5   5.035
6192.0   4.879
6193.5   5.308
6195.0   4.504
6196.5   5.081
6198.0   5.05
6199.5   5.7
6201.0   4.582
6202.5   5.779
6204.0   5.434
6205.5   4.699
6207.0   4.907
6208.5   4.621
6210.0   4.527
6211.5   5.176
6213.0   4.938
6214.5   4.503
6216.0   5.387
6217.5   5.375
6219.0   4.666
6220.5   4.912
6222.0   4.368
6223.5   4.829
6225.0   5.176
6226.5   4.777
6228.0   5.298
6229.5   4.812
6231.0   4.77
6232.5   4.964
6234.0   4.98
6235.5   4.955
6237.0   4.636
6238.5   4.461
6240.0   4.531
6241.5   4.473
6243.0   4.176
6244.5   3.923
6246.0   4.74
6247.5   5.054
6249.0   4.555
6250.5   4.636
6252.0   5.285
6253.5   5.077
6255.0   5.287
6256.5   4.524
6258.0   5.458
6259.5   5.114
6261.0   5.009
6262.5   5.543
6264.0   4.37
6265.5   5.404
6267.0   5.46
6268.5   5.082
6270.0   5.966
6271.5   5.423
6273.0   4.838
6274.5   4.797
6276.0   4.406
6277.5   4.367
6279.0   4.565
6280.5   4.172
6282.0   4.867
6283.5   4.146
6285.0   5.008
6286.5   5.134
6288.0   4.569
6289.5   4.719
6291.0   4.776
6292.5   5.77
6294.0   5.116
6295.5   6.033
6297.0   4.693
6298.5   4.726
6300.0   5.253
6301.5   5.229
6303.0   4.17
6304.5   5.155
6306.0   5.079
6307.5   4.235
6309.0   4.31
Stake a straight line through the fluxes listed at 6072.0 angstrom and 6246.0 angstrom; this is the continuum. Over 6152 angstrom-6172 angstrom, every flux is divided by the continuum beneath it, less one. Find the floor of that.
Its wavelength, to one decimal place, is 6160.5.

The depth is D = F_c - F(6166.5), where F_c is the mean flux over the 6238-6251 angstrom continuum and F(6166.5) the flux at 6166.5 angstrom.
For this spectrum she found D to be -0.3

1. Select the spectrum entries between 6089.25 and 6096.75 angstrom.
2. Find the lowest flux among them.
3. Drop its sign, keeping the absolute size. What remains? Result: 4.86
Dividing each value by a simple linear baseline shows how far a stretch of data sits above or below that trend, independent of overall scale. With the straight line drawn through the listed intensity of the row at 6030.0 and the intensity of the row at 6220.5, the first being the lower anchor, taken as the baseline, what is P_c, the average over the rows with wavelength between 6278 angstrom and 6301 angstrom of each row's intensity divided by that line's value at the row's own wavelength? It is 1.004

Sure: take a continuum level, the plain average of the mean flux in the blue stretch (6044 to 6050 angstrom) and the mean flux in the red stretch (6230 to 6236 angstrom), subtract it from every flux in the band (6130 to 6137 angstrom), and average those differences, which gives 0.1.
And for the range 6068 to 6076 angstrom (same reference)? -0.1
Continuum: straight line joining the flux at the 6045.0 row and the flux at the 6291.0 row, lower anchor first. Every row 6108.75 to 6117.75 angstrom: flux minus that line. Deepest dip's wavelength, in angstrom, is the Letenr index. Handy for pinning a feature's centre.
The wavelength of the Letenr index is 6115.5 angstrom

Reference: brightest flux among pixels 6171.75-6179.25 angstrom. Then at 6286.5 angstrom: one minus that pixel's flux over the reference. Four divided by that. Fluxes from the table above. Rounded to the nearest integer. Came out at 59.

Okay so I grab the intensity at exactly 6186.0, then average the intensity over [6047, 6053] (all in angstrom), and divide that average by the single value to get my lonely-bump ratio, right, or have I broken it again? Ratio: 1.03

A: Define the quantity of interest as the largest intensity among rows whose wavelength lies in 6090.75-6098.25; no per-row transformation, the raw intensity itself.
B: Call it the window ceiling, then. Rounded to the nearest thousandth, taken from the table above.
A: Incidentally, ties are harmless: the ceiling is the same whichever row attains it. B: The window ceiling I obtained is 5.688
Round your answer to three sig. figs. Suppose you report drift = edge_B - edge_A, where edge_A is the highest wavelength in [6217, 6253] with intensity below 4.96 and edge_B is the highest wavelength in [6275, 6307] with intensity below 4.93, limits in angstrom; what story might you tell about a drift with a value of 52.5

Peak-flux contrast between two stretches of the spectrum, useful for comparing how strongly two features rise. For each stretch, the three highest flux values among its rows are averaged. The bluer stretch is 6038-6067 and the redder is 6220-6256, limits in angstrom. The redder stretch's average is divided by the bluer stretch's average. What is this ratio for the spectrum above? 0.91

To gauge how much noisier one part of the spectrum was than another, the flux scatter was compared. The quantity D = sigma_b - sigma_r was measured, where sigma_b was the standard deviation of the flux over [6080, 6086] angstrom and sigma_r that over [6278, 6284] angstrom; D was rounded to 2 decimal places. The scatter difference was -0.02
